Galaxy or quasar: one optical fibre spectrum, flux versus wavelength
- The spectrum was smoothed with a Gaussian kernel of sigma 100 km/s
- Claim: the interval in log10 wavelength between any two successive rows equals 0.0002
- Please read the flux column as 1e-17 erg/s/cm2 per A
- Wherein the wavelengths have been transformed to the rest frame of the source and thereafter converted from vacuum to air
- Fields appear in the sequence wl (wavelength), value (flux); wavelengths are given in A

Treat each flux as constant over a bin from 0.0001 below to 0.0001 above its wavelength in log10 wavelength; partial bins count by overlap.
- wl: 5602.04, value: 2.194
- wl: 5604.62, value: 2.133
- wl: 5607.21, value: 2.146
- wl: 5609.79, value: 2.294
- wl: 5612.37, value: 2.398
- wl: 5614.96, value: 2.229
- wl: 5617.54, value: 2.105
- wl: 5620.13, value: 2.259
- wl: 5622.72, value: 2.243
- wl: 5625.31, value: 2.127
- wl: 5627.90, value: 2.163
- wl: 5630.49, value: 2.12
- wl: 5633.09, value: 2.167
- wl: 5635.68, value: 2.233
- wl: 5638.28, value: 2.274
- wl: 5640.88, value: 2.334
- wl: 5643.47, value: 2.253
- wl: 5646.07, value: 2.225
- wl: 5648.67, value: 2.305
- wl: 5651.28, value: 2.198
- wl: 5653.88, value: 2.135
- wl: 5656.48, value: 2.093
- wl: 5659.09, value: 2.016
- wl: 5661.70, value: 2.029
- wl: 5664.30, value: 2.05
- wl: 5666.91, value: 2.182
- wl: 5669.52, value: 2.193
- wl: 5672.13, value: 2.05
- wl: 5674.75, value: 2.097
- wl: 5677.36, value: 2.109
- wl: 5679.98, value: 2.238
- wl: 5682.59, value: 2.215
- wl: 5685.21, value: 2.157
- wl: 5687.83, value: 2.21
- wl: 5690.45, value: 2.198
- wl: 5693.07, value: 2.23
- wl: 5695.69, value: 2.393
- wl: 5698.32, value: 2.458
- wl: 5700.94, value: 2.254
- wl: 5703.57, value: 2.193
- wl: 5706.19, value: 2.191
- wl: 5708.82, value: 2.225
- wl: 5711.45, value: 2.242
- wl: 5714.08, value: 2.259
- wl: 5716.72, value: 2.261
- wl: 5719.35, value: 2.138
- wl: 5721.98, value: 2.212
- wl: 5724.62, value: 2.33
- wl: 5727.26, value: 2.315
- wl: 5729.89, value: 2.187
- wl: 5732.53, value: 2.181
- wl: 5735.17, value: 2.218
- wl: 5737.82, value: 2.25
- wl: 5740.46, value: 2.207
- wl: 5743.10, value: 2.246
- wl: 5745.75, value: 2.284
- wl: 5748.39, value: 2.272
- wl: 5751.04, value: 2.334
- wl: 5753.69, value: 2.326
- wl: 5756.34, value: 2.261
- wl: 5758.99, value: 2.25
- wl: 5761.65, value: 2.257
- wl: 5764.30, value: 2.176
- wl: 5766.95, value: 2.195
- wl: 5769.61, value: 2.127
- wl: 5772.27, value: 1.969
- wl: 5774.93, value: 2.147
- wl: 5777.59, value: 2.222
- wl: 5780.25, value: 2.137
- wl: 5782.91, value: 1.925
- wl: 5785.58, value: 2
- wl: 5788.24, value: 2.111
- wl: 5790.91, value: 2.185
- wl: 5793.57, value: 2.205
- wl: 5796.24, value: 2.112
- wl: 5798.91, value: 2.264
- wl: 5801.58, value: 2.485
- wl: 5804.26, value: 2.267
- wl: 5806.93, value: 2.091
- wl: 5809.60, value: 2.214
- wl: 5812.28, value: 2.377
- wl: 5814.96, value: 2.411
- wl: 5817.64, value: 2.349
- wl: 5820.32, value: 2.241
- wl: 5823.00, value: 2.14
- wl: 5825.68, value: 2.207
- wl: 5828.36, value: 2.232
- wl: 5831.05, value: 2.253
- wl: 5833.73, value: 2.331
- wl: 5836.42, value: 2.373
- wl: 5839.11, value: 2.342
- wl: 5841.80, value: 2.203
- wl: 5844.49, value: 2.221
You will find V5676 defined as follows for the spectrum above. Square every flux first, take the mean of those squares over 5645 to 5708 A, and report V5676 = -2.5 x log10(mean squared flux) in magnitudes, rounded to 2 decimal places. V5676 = -1.70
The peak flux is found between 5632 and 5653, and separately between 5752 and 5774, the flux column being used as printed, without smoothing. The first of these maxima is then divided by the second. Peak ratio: 1.00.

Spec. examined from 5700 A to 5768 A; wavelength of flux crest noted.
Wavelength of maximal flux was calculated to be 5751.04 A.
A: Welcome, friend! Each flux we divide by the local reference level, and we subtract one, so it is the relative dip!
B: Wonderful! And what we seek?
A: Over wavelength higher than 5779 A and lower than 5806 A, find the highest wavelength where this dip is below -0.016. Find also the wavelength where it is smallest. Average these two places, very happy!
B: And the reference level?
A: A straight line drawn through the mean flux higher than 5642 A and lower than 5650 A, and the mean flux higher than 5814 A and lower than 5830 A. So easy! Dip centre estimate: 5789.6 A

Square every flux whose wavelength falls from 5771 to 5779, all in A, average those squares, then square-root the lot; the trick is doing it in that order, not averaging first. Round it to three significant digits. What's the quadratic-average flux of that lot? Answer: 2.12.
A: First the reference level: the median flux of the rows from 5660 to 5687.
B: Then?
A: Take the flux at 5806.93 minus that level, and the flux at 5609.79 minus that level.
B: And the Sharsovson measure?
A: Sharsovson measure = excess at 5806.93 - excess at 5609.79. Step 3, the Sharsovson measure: -0.20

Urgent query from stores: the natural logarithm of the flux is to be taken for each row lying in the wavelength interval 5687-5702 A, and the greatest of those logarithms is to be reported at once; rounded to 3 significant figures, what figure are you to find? 0.899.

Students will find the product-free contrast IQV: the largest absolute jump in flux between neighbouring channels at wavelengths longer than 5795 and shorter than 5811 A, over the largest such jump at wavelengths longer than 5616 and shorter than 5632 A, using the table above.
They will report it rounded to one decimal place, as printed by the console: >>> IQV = 1.4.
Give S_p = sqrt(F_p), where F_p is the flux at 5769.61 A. 1.46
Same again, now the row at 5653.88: 1.46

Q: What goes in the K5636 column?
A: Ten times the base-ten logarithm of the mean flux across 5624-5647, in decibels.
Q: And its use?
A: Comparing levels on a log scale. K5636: 3.45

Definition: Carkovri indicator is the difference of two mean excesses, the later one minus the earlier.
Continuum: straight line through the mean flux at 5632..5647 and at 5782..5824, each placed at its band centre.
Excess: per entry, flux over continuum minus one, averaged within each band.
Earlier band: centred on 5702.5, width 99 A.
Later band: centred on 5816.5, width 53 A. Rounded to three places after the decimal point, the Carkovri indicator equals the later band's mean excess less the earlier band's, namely 0.037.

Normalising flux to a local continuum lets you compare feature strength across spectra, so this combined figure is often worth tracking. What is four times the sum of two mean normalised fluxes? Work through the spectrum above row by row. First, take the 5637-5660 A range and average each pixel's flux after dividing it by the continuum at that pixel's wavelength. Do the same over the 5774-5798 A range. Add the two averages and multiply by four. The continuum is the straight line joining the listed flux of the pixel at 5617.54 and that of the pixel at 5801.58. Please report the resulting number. 7.5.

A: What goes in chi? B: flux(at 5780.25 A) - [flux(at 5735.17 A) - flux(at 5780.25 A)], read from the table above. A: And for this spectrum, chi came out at 2.06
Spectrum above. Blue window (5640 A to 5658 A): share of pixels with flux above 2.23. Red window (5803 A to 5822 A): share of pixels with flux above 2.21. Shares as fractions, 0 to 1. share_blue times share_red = 0.37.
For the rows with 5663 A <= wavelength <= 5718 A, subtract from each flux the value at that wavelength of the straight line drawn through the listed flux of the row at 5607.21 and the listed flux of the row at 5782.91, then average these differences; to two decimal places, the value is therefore 0.17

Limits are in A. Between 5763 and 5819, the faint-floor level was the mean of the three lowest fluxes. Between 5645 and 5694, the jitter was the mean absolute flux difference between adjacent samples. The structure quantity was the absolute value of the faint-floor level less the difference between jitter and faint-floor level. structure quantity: 3.87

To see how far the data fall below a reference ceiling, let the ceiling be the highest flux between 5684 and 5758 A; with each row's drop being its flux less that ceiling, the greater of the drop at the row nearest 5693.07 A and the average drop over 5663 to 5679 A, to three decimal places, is -0.228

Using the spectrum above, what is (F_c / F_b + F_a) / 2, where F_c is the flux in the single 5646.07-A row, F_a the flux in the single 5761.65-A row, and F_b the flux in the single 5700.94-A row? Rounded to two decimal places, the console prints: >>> 1.62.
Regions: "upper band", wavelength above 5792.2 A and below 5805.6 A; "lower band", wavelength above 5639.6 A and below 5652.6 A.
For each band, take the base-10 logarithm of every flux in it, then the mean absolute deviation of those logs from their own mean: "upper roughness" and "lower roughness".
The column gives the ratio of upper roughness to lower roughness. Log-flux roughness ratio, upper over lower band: 1.9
